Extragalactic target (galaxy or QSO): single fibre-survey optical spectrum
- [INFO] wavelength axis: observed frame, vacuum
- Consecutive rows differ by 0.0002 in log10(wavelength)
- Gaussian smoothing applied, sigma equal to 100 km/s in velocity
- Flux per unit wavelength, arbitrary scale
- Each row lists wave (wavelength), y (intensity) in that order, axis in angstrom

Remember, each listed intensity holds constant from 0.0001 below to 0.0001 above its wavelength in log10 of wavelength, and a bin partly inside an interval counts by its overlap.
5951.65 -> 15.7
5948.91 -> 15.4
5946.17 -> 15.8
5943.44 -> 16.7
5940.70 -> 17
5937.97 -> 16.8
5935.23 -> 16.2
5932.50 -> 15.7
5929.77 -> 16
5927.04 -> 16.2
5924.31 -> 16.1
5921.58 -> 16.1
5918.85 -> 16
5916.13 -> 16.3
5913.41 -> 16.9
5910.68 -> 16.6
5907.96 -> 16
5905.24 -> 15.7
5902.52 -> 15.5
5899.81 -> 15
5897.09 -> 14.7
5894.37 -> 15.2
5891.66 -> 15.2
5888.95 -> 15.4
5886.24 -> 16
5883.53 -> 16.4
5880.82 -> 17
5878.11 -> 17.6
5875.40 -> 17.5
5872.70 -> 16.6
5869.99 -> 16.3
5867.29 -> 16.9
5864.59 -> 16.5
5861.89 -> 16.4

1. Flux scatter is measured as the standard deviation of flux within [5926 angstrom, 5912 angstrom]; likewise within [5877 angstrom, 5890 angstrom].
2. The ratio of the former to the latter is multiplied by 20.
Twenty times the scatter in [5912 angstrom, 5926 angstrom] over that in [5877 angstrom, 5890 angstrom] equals 8.5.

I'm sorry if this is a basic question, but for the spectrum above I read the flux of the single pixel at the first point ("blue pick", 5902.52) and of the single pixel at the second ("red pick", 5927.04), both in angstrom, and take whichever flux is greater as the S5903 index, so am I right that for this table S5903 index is 16.2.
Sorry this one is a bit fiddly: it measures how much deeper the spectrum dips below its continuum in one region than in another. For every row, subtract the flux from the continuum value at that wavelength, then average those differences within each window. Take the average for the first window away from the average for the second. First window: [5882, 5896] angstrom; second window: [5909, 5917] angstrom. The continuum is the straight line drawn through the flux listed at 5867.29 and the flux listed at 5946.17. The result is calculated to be -1.3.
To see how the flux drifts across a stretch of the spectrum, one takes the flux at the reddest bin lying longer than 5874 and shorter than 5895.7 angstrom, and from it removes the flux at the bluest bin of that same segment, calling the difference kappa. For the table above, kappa -2.3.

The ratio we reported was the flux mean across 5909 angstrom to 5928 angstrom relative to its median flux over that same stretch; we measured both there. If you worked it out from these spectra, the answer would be 1.01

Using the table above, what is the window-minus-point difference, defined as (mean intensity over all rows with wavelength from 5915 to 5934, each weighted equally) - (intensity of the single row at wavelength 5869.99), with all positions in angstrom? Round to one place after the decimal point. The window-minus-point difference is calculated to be -0.2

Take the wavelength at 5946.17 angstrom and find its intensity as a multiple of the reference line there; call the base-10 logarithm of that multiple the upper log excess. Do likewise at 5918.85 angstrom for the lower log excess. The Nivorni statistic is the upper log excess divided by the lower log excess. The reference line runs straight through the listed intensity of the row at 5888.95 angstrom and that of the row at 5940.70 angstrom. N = 4.1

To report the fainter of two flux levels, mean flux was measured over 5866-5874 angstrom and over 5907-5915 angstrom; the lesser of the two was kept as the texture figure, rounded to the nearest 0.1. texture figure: 16.5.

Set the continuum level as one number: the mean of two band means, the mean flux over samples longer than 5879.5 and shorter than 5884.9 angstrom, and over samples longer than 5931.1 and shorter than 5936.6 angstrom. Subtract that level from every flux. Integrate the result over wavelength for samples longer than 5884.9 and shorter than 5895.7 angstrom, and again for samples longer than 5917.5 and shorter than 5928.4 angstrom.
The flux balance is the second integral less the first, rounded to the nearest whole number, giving 7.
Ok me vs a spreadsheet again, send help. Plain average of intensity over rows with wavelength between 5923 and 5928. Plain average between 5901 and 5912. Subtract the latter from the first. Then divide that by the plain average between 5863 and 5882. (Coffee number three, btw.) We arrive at 0.012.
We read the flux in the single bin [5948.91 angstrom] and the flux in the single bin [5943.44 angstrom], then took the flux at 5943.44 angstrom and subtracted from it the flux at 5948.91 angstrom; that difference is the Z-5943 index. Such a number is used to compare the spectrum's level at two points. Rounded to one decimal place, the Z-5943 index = 1.3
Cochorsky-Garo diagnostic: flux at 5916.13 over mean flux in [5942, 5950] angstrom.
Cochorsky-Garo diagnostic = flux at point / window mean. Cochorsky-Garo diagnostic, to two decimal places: 1.02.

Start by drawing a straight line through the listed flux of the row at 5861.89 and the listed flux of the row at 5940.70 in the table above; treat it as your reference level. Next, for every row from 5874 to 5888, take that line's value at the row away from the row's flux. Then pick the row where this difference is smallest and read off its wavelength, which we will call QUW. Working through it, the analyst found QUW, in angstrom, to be 5886.24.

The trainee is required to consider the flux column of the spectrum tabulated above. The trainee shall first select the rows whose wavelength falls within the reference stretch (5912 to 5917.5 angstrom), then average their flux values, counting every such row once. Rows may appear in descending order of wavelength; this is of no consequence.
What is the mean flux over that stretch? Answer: 16.6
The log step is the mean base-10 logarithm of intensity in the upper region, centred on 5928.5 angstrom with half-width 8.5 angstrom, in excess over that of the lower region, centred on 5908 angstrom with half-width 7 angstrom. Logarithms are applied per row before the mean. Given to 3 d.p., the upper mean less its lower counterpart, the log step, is -0.002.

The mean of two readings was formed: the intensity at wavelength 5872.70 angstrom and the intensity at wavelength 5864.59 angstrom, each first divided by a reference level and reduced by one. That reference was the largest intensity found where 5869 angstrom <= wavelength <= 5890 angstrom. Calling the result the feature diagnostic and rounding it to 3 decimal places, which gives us -0.060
